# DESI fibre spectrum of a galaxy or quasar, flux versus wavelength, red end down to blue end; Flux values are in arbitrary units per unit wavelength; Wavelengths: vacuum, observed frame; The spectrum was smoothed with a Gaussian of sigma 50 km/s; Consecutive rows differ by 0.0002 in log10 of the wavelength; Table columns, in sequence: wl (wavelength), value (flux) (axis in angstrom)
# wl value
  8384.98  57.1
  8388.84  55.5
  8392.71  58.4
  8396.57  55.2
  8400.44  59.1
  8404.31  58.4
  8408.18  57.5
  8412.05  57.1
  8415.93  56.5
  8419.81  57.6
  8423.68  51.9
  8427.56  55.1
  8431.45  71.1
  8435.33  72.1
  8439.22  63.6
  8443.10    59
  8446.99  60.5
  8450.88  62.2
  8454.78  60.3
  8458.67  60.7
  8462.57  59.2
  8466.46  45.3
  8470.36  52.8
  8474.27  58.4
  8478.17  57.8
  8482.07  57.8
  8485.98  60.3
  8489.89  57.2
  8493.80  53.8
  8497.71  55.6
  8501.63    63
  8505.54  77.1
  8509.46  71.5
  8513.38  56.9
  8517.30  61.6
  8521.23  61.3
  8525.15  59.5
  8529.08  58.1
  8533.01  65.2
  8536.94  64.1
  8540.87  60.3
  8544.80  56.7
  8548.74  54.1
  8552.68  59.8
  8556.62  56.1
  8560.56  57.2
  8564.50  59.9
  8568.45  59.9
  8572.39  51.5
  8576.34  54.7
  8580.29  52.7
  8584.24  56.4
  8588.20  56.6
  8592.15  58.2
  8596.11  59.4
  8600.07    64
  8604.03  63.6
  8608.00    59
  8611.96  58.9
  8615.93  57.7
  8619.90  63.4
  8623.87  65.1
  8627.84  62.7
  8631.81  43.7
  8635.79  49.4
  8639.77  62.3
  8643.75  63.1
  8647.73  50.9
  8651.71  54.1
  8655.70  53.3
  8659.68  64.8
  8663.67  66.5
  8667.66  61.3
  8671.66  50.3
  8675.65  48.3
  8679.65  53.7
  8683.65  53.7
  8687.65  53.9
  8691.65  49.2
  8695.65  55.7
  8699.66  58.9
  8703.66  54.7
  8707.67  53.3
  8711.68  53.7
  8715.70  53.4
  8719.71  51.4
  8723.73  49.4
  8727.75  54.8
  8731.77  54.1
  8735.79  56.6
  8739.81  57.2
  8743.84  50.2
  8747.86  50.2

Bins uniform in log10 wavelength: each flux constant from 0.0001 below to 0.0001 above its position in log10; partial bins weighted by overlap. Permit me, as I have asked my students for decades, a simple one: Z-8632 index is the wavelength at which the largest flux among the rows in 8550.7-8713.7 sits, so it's 8663.67 angstrom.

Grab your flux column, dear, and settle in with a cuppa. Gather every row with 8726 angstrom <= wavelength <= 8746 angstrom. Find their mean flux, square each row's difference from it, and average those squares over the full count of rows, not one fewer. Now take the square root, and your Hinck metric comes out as 2.5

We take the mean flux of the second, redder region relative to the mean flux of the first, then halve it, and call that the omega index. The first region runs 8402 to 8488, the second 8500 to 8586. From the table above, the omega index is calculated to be 0.509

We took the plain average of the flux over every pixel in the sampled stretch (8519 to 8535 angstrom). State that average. 61.0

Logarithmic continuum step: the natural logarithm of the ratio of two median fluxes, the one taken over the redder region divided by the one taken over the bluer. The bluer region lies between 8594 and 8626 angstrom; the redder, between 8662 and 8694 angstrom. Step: -0.13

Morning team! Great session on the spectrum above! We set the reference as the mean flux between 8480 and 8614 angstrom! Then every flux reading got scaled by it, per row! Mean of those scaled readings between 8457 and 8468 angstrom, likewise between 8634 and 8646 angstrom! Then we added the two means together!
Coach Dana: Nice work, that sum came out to 1.91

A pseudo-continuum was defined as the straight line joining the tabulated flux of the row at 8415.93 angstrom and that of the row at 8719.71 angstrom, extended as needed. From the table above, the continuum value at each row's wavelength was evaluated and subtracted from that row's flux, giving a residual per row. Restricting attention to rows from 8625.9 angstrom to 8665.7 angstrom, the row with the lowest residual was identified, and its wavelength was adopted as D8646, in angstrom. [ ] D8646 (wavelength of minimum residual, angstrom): 8631.81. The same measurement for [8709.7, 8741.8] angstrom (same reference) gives 8723.73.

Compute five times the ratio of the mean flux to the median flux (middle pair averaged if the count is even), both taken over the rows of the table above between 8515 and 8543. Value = 5.01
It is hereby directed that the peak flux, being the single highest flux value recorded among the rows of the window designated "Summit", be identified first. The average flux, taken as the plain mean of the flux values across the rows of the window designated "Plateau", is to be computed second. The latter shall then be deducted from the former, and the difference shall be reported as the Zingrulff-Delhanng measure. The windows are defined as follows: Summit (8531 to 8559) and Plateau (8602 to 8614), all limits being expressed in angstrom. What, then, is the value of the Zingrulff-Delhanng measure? 4.7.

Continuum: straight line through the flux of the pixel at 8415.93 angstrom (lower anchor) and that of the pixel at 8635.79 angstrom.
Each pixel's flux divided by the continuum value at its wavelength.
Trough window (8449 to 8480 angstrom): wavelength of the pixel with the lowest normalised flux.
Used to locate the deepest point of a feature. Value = 8466.46 angstrom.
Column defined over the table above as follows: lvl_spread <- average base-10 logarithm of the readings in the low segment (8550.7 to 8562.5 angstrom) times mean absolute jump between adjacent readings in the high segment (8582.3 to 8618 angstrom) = 3.1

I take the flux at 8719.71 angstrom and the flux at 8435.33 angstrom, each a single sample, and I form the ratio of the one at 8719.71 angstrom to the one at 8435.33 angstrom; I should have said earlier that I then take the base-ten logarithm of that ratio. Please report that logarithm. -0.15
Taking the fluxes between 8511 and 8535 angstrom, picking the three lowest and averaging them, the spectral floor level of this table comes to 58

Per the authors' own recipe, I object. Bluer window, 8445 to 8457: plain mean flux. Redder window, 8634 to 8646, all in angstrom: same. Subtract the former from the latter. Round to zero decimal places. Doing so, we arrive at -3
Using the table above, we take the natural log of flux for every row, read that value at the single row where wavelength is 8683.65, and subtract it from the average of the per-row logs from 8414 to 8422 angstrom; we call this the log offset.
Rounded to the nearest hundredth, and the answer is 0.06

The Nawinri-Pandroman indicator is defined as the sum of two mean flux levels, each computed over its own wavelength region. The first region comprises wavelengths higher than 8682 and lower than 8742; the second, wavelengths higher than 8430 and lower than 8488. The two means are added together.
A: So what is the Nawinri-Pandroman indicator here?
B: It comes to 114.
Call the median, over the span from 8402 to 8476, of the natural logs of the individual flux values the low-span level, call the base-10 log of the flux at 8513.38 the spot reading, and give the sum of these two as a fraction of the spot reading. 3.32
